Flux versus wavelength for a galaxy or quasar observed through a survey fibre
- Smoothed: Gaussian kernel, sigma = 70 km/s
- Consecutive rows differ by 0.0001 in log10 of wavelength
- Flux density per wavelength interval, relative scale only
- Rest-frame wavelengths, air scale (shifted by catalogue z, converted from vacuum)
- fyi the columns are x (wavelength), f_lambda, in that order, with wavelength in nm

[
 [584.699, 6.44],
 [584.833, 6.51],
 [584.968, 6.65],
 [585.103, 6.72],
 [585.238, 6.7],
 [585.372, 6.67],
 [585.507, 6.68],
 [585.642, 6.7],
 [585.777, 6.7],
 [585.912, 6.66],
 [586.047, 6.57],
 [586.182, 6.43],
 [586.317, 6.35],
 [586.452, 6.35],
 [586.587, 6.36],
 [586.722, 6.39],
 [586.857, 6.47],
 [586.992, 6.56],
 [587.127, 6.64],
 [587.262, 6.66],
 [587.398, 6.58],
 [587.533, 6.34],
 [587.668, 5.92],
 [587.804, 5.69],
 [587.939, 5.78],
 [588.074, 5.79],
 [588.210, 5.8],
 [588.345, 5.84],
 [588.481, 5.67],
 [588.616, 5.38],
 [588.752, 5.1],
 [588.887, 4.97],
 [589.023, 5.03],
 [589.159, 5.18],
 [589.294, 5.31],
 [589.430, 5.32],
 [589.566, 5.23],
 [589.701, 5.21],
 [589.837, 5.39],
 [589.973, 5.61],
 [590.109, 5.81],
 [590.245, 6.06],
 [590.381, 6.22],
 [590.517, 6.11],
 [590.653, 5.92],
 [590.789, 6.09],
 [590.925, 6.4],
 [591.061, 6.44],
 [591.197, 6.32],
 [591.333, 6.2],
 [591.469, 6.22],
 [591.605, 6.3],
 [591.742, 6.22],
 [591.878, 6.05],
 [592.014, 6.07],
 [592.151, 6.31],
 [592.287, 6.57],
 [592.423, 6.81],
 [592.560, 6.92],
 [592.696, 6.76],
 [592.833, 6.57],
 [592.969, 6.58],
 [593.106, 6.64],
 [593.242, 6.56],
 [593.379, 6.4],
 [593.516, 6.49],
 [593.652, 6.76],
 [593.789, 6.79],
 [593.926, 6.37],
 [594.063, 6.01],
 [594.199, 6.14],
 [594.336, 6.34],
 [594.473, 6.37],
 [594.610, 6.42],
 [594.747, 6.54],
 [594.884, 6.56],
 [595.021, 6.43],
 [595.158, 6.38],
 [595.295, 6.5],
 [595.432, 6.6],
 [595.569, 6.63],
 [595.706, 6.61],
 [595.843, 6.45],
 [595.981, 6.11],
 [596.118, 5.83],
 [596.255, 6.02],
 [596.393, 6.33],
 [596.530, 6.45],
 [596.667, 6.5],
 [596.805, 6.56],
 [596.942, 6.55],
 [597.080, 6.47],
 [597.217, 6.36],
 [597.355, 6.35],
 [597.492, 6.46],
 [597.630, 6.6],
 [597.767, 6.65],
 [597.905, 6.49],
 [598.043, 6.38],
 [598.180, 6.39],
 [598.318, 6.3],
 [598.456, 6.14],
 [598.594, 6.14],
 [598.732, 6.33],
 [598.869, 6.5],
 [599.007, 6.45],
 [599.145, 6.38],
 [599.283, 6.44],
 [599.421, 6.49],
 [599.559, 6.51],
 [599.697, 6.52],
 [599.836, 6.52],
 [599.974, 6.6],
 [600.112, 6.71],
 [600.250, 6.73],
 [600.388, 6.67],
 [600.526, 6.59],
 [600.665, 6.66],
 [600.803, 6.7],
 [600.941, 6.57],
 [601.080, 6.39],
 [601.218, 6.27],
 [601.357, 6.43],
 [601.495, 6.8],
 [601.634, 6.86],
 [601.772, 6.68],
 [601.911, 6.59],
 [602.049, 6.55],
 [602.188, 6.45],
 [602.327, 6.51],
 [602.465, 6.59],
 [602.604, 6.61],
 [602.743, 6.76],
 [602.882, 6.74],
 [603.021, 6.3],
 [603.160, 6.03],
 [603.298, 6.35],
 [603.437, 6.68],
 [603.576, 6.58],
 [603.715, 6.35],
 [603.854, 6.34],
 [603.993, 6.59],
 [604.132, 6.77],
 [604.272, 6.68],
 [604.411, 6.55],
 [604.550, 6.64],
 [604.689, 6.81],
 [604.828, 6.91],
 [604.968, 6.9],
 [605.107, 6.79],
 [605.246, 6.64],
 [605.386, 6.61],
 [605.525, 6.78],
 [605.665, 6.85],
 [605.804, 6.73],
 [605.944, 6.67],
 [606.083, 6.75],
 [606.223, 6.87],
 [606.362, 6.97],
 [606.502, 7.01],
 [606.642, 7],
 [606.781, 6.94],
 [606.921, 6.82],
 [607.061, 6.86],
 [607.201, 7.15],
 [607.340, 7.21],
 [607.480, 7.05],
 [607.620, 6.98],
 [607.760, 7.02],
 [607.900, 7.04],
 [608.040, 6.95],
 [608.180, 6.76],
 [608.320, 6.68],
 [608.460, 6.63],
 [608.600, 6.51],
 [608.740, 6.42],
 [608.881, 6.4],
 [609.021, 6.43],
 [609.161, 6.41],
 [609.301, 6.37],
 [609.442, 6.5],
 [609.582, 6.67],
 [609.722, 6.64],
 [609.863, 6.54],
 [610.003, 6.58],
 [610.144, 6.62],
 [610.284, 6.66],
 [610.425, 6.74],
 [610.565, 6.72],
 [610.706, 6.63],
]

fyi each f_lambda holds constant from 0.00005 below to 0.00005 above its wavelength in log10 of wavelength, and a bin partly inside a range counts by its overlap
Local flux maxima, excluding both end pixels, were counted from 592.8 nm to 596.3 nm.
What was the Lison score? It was 4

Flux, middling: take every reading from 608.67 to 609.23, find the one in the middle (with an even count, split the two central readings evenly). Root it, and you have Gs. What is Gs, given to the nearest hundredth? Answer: 2.53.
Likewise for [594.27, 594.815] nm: 2.53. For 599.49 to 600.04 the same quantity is 2.55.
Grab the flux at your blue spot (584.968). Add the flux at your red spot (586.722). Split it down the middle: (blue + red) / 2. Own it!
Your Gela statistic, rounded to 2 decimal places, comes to 6.52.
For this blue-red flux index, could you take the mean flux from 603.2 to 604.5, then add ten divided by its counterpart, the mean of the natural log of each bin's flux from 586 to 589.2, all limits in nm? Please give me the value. 12.1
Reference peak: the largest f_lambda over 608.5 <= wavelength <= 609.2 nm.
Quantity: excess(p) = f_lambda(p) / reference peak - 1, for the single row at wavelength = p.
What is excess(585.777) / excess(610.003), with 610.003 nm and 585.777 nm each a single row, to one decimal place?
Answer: 2.7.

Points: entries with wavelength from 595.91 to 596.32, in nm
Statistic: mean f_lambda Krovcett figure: 6.0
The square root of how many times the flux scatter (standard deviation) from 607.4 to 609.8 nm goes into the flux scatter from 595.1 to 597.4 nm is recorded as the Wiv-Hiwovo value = 0.9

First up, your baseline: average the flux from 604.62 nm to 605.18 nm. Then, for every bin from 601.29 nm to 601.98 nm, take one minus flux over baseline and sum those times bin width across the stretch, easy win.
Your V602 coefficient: 0.018 nm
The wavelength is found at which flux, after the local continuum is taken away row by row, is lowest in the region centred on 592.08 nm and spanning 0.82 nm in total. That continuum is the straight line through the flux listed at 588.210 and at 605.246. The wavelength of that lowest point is 591.878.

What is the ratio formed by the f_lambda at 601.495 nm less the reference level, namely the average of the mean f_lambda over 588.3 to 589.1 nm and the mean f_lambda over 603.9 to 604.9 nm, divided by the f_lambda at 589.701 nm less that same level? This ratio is -1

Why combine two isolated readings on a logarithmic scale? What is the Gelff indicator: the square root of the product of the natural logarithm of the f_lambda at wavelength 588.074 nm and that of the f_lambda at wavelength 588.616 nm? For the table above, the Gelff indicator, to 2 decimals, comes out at 1.72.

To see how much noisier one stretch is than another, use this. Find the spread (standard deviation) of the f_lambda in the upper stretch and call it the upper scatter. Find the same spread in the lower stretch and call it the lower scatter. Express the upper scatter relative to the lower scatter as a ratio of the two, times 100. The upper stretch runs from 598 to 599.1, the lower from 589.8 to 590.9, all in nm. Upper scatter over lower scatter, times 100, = 47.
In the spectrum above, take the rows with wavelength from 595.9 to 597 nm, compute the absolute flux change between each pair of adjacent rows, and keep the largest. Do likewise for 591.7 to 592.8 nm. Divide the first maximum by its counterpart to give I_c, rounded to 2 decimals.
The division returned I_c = 1.19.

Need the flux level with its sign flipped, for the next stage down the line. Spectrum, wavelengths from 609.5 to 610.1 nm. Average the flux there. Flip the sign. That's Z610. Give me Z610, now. -6.61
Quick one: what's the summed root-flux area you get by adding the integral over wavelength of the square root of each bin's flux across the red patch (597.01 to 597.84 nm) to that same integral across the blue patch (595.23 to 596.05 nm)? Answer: 4.20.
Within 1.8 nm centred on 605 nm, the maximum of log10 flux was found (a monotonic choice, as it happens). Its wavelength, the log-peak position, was 604.828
